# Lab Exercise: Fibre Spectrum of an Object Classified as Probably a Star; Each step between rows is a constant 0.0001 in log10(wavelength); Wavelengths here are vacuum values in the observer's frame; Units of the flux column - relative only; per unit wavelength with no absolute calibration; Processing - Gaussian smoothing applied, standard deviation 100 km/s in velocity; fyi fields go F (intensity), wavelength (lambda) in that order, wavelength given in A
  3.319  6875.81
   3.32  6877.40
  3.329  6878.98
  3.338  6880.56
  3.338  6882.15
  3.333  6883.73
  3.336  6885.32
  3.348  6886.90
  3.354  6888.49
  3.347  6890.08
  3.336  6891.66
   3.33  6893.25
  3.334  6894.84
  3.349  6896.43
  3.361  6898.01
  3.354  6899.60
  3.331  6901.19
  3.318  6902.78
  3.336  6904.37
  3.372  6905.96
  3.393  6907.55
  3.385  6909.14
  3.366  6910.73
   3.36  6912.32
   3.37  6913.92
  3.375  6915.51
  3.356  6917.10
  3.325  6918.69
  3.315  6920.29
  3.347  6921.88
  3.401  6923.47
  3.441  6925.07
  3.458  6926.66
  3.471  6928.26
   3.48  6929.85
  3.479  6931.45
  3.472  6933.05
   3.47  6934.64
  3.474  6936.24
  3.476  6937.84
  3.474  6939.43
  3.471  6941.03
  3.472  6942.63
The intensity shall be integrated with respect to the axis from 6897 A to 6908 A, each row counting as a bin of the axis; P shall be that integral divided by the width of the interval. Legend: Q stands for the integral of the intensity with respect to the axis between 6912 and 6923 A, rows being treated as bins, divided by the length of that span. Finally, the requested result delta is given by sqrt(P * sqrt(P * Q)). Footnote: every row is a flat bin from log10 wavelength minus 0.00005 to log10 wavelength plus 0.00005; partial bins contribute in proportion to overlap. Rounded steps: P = 3.35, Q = 3.35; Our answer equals 3.35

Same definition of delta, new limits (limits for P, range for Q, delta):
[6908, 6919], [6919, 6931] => 3.38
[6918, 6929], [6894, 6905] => 3.38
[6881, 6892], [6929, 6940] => 3.37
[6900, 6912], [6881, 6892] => 3.35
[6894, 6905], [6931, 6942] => 3.37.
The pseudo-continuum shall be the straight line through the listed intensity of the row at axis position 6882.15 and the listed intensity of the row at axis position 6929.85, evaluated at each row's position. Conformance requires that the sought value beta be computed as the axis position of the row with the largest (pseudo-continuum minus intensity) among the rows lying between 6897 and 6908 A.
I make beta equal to 6902.78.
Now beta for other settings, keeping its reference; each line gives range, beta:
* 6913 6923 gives 6920.29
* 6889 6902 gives 6901.19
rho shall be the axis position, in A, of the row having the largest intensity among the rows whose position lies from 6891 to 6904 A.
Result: 6898.01 A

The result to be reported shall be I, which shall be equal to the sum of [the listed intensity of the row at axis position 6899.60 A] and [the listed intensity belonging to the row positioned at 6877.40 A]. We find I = 6.67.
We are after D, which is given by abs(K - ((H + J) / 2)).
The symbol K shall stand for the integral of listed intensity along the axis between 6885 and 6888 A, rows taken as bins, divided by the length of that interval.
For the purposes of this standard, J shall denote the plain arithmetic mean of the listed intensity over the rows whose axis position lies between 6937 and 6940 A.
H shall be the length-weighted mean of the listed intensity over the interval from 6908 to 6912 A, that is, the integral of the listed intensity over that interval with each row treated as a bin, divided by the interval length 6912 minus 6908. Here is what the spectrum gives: 0.081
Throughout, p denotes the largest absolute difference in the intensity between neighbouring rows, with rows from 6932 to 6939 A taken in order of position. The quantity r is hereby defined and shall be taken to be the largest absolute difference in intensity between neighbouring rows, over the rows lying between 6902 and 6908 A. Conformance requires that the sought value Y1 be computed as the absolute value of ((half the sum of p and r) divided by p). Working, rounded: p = 0.004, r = 0.036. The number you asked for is 5.00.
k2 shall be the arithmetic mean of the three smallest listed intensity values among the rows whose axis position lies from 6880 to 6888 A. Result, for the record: 3.336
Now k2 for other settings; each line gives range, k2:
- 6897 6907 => 3.328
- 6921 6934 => 3.396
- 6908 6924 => 3.329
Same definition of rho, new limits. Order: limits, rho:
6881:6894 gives 6888.49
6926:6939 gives 6929.85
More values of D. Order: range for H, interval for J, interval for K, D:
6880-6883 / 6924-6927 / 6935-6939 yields 0.083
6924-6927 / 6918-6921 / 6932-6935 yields 0.094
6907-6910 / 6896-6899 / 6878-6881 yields 0.032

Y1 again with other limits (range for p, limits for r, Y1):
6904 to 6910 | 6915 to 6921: 0.93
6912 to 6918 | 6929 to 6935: 0.68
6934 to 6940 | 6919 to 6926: 7.25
